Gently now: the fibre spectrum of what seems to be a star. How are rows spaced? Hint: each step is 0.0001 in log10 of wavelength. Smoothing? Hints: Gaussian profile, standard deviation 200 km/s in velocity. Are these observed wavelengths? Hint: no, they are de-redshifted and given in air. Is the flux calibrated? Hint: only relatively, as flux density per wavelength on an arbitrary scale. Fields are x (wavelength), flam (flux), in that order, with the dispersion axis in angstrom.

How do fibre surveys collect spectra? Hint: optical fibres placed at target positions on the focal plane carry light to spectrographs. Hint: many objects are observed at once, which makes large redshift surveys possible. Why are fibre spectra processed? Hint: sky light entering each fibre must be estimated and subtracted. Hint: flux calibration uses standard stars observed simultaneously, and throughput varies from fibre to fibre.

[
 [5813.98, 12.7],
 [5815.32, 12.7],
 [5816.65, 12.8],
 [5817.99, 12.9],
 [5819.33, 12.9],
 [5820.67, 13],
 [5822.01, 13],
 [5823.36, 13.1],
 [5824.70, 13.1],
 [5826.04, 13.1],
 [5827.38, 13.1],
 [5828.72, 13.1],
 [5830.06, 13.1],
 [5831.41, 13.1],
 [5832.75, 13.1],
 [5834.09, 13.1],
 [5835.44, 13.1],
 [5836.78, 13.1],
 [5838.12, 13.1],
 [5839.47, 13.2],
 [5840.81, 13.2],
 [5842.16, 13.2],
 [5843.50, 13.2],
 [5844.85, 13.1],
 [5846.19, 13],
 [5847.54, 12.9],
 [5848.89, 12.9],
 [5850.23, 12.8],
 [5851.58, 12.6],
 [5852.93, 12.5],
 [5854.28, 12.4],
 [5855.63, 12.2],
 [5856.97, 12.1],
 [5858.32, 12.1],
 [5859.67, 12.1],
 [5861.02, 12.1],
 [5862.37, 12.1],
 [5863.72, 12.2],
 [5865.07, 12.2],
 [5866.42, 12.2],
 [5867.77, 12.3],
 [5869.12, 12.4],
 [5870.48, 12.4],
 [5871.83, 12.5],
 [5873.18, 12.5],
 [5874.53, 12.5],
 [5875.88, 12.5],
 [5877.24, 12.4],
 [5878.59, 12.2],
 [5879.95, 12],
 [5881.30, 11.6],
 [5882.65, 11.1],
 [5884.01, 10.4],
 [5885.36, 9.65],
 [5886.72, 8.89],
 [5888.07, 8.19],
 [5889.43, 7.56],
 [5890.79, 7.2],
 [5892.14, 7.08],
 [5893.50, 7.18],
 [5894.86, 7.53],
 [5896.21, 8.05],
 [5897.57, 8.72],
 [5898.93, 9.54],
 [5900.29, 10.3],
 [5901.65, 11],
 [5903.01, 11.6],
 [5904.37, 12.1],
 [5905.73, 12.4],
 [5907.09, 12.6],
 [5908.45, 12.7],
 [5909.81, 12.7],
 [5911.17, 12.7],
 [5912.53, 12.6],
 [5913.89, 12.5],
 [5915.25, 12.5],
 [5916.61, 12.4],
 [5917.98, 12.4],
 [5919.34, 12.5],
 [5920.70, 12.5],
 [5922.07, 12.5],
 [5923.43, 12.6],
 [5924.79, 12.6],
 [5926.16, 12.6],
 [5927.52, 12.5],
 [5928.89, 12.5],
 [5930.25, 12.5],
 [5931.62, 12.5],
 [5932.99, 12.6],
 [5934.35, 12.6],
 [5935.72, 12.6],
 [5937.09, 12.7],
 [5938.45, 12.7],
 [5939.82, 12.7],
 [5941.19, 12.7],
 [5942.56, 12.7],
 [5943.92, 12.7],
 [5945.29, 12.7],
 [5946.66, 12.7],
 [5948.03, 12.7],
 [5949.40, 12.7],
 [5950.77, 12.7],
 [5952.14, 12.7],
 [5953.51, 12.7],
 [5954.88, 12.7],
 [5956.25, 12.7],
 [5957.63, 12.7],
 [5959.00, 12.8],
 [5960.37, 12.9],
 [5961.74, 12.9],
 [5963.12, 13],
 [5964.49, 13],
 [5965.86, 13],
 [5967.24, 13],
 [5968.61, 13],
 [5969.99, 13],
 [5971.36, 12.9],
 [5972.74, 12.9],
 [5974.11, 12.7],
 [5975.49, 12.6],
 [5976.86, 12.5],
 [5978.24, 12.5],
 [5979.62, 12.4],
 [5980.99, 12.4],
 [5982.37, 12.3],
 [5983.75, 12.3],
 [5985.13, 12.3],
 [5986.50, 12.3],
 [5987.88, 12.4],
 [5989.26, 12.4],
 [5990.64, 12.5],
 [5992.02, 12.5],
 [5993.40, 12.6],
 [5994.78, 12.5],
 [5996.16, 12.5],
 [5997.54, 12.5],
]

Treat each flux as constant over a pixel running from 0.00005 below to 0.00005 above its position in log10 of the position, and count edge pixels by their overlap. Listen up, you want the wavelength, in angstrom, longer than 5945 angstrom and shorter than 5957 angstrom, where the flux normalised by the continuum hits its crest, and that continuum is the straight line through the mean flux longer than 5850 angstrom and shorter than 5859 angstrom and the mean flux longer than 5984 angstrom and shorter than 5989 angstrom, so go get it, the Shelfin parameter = 5956.25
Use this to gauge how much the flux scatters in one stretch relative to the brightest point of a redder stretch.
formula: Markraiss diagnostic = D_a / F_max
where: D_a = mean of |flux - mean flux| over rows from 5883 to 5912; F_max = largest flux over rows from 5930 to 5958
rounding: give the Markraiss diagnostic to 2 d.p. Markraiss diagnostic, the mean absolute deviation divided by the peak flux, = 0.15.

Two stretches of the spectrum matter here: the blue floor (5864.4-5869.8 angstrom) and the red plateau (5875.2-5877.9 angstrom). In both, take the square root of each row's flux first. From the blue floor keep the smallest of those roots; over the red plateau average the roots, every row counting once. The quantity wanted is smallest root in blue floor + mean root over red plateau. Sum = 7.02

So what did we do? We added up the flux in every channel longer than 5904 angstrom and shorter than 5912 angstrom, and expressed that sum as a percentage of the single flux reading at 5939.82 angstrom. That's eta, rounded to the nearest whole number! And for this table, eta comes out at 592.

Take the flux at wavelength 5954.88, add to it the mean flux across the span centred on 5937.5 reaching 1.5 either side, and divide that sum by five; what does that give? 5.08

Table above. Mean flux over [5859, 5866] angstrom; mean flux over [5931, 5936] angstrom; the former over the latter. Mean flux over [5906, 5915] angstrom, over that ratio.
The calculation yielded 13.1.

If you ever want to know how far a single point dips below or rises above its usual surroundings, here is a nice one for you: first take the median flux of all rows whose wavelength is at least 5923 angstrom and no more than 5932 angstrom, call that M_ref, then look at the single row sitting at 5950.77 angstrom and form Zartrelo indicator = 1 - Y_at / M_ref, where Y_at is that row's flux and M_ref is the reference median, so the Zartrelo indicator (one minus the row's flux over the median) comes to -0.016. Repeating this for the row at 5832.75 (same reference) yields -0.048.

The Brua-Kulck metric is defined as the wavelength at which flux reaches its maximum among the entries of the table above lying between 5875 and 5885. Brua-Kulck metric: 5875.88 angstrom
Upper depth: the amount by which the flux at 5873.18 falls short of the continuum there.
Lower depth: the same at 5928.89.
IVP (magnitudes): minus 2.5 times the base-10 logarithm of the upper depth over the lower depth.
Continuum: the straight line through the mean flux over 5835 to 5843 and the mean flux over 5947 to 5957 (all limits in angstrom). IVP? -0.6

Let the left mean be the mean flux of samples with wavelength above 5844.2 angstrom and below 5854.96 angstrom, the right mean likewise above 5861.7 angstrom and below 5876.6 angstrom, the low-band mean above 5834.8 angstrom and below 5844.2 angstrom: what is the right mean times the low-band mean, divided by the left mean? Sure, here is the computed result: 12.7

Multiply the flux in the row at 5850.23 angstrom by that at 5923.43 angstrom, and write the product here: 161.3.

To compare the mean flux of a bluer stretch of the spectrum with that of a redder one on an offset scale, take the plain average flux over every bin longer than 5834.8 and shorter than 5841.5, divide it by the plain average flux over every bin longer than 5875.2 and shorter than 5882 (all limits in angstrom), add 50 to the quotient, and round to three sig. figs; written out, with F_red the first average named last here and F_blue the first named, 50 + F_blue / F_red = 51.1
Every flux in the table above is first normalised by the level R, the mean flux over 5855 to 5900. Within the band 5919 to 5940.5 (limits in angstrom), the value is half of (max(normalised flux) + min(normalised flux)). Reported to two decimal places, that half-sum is 1.17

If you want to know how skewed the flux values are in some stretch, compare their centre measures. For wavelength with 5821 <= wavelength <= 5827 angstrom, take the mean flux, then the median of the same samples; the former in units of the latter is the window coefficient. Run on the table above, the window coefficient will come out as 1.00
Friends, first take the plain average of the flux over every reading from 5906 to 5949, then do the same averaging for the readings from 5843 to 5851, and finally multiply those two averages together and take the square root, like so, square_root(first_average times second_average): 12.8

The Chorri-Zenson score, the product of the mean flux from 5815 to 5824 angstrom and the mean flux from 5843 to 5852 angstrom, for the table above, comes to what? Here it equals 167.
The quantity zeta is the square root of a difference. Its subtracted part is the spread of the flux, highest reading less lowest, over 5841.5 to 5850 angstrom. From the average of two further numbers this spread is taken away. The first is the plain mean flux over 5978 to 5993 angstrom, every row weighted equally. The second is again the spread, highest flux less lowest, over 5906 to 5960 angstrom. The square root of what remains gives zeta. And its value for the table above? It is 2.47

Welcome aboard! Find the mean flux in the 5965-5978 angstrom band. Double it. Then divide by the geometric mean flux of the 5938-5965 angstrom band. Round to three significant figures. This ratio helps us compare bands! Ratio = 2.01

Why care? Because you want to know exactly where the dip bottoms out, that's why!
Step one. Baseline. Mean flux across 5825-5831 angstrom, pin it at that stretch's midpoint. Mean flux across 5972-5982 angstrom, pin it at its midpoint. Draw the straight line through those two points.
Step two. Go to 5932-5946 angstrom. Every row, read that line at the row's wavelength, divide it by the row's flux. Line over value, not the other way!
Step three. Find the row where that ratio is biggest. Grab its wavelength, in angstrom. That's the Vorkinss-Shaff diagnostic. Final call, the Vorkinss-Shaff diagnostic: 5932.99 angstrom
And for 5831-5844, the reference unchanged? 5831.41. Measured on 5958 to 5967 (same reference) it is 5959.00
